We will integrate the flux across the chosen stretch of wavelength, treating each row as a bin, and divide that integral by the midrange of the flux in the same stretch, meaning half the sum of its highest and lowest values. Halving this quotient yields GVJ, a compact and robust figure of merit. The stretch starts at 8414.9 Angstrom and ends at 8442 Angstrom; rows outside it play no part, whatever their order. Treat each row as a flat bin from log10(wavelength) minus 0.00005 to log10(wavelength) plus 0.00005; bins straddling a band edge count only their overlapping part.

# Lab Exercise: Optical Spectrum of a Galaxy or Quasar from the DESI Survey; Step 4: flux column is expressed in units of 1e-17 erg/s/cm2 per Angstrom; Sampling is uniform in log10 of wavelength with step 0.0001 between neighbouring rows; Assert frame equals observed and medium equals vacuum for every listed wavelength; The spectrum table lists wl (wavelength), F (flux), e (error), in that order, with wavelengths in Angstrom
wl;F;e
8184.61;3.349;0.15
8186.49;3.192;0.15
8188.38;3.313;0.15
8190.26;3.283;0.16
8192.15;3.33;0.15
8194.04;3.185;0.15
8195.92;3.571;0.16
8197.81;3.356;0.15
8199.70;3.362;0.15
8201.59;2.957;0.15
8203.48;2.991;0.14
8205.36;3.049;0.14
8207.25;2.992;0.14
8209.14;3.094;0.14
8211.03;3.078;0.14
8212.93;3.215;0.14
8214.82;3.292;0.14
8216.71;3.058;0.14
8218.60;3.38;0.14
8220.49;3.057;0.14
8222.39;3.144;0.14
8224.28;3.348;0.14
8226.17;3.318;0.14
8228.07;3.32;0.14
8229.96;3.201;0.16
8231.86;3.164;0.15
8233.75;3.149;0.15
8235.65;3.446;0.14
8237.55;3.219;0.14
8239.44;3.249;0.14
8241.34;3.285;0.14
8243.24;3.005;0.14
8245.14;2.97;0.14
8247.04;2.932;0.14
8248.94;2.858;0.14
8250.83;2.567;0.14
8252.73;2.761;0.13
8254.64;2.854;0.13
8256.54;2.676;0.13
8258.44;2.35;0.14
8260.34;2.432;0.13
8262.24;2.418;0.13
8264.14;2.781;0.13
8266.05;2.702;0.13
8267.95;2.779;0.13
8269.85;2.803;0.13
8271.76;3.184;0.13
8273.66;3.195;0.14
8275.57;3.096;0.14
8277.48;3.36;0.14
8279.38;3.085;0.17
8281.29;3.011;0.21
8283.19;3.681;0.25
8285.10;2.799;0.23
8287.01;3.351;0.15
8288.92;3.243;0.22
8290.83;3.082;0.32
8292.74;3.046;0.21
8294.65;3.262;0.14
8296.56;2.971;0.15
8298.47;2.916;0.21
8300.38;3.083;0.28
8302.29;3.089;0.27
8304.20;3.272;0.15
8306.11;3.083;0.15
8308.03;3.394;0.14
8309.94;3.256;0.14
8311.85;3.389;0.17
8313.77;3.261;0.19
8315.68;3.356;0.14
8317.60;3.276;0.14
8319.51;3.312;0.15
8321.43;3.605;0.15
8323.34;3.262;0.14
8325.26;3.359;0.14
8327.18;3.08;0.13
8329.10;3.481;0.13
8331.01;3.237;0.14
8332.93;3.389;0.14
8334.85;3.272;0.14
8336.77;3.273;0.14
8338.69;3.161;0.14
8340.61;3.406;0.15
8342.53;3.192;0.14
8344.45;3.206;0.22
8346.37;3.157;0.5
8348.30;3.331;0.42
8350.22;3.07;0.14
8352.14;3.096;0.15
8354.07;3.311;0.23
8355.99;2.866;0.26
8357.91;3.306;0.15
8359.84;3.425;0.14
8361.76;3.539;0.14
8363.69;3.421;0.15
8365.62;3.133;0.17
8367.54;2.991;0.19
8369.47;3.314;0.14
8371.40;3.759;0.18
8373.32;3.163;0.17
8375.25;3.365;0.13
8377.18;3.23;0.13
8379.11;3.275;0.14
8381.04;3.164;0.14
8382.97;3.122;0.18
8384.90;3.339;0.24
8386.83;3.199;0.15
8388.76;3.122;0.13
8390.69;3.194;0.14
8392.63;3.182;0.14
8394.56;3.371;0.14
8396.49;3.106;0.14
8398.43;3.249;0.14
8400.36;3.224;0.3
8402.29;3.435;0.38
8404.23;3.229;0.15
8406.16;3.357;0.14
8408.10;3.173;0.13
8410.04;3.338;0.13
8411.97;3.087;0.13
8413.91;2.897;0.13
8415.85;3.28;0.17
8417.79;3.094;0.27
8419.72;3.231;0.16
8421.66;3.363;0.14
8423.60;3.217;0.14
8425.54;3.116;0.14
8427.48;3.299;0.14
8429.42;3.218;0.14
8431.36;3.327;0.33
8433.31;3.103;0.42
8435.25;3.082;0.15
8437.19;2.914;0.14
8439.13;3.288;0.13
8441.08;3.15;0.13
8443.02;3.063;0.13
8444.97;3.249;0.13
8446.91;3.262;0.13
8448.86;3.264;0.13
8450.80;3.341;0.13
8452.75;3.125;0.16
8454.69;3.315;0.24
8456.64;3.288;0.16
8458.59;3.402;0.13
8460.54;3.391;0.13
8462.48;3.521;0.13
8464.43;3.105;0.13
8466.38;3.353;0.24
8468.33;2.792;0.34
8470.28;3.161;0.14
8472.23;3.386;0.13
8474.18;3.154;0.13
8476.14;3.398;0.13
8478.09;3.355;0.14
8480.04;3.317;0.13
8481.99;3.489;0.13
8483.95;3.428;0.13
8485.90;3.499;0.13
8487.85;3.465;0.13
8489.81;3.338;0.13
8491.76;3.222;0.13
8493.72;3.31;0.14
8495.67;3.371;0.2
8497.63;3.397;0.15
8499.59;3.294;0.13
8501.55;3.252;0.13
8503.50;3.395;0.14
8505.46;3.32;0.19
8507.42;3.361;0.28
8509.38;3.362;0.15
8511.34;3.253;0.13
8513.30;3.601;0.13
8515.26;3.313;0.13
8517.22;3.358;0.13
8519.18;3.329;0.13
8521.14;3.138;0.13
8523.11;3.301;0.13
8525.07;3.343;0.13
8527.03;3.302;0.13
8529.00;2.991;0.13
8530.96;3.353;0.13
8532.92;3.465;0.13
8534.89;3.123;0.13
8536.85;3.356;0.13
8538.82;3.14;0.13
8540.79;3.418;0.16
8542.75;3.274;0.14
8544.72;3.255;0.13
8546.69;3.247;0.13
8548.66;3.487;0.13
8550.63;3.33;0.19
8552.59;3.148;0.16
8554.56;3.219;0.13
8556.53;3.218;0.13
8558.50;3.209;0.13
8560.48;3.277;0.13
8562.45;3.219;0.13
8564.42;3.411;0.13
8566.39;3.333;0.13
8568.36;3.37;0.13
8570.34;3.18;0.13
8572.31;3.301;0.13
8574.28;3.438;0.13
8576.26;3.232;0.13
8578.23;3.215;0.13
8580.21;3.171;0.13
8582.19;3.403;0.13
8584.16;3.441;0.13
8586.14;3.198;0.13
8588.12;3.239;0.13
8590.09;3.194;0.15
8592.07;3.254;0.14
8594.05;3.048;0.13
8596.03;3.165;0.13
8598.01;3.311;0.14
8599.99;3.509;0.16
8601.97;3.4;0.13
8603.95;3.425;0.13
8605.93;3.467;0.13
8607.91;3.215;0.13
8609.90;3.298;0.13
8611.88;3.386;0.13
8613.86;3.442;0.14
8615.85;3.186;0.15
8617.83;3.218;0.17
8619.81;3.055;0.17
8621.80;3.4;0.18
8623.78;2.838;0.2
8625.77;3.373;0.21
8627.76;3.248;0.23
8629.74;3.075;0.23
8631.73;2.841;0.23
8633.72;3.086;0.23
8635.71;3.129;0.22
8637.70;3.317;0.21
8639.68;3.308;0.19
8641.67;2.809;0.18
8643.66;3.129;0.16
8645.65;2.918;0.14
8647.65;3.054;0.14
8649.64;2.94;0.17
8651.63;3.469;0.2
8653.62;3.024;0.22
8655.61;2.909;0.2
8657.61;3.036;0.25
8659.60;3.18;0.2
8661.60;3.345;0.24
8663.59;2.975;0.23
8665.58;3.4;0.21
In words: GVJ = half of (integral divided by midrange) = 13.8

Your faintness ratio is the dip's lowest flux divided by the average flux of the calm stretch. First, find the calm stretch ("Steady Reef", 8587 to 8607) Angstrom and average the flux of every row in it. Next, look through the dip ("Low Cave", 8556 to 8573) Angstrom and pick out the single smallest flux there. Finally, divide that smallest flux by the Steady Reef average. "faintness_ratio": 0.96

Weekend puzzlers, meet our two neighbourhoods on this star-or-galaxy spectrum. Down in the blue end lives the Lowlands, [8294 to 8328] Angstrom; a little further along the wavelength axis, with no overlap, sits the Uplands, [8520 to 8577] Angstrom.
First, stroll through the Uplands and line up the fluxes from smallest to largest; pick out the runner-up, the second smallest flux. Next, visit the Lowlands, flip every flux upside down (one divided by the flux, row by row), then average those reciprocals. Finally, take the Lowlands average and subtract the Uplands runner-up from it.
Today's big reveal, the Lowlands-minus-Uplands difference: -2.81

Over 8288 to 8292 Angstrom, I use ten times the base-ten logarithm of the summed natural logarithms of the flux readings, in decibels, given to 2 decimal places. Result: 3.62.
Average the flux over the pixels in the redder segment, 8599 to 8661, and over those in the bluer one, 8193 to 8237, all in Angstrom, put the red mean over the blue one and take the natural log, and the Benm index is -0.007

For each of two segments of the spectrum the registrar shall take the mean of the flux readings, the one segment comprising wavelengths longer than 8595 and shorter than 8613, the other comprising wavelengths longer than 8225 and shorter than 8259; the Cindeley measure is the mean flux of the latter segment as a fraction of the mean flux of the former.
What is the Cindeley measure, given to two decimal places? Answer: 0.90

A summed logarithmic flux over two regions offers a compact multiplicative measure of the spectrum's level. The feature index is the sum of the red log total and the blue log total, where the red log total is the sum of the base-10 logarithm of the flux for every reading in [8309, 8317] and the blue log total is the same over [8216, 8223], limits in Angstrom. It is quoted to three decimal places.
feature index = 4.079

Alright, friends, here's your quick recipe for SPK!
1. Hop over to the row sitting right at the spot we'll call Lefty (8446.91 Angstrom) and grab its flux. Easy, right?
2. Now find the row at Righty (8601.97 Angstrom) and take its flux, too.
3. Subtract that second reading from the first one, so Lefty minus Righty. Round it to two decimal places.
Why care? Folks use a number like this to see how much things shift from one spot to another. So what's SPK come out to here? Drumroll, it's -0.14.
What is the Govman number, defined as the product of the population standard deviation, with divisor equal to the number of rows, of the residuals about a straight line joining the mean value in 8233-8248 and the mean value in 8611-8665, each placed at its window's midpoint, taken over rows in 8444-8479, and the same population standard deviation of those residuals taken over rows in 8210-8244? 0.019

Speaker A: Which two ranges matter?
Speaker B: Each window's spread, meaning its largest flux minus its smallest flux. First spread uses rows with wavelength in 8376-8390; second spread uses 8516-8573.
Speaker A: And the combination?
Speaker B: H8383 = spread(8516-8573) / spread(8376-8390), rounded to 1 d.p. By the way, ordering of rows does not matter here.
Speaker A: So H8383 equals 2.3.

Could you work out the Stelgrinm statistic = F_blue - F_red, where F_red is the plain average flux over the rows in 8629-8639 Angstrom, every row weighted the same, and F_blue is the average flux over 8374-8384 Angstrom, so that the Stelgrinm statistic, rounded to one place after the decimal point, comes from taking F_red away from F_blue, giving 0.1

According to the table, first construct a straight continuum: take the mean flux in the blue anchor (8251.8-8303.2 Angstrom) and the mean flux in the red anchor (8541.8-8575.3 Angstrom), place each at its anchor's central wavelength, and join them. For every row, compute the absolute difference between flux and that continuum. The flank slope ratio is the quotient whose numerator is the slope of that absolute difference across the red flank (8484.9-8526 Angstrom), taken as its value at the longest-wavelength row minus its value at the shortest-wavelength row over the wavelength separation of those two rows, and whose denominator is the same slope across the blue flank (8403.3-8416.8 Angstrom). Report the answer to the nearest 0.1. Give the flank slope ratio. -1.6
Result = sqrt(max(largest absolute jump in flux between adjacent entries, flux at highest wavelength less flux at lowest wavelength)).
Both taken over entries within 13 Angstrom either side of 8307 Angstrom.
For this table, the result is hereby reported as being 0.56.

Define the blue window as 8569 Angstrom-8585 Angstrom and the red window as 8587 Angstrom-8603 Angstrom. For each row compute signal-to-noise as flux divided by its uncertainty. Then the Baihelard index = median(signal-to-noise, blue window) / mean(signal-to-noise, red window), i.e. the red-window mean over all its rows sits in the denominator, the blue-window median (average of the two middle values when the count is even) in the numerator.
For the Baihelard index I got 1.06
